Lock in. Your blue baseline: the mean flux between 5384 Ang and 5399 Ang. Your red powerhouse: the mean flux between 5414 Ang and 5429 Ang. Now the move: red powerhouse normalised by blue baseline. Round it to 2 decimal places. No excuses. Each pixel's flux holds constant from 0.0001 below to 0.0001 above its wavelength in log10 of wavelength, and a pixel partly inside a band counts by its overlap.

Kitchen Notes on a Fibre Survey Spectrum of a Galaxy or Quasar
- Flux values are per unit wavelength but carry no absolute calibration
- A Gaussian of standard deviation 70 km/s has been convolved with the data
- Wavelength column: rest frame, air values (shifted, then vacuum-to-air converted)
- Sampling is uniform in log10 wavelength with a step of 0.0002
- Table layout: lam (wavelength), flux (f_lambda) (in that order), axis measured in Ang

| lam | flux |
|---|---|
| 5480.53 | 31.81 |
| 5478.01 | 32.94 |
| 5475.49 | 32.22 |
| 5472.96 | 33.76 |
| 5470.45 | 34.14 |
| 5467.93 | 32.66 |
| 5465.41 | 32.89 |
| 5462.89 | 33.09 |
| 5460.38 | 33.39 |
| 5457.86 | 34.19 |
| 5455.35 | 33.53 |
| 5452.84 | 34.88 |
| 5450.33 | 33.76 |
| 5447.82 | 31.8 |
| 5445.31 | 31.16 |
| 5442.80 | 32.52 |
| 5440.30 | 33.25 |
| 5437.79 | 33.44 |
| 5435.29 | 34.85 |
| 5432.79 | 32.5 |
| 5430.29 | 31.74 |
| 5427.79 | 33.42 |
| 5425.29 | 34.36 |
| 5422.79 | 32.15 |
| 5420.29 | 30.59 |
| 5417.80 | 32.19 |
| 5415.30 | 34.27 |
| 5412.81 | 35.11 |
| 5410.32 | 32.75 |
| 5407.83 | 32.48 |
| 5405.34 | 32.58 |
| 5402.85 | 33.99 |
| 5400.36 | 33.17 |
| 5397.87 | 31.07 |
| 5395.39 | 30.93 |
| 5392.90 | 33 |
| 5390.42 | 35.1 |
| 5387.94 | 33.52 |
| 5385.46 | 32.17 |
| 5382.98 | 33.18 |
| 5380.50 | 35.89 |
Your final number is 1.01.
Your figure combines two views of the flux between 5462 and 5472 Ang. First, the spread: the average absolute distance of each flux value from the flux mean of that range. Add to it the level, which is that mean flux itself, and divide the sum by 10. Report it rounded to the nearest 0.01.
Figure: 3.37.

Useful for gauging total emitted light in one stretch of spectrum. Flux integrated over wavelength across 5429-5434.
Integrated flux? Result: 161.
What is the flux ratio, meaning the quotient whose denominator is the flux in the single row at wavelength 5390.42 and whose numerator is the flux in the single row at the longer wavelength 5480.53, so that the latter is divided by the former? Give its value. 0.91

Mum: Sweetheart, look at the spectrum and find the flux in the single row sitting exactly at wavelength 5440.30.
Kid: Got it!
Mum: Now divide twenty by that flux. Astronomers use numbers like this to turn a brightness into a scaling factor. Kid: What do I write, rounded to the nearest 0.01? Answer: 0.60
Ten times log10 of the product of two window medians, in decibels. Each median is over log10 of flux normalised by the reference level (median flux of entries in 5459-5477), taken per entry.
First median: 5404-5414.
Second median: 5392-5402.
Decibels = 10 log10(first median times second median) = -41.0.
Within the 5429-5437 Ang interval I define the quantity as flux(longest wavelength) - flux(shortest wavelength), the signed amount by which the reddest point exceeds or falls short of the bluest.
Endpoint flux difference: 3.1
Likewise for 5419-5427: 3.8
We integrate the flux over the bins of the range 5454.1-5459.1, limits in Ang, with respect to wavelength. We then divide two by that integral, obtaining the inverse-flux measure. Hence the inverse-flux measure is 0.0118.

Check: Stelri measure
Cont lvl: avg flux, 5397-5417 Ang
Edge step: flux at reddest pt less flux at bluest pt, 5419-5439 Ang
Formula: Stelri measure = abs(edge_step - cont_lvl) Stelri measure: 30.3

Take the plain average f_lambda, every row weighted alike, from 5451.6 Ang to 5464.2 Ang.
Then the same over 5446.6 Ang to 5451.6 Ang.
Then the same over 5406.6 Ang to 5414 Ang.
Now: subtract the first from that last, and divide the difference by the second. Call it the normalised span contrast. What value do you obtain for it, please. -0.011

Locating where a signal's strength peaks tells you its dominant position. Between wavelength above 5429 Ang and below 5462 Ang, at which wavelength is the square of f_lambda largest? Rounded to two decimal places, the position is 5452.84 Ang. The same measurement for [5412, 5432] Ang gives 5412.81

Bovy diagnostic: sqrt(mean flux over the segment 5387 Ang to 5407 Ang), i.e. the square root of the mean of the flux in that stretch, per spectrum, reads 5.74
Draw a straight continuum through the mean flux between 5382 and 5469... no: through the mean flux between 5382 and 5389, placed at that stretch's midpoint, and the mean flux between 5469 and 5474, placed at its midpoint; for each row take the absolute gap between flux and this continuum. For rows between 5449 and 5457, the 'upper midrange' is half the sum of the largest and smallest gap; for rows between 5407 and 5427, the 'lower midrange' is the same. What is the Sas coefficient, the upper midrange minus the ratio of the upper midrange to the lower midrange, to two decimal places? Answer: 0.23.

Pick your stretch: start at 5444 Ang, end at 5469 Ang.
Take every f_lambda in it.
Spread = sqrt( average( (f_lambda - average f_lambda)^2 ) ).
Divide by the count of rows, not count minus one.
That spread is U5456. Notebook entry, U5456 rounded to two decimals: 1.04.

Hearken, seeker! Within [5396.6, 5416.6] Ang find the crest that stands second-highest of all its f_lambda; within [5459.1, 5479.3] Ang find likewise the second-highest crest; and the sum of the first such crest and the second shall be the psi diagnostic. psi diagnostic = 68.0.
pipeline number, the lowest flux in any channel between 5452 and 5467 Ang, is 32.89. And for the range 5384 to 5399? 30.93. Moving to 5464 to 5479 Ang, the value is 32.22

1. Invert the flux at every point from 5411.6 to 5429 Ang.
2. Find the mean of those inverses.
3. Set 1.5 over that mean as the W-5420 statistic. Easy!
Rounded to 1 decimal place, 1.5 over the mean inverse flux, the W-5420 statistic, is 49.6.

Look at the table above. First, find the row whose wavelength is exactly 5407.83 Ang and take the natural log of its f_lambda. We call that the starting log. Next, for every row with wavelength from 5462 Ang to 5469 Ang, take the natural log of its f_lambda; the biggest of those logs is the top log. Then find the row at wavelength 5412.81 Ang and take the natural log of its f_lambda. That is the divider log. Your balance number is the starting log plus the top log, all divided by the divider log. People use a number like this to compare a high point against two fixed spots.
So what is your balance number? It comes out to 1.96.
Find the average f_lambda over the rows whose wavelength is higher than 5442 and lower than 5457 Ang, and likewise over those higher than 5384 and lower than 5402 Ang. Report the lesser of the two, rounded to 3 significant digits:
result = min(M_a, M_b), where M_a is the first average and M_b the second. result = 32.7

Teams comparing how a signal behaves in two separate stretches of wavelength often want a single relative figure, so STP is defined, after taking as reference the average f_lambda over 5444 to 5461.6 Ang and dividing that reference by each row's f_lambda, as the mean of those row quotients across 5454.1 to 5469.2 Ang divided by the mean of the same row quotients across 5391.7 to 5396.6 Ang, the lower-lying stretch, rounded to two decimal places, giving 0.96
